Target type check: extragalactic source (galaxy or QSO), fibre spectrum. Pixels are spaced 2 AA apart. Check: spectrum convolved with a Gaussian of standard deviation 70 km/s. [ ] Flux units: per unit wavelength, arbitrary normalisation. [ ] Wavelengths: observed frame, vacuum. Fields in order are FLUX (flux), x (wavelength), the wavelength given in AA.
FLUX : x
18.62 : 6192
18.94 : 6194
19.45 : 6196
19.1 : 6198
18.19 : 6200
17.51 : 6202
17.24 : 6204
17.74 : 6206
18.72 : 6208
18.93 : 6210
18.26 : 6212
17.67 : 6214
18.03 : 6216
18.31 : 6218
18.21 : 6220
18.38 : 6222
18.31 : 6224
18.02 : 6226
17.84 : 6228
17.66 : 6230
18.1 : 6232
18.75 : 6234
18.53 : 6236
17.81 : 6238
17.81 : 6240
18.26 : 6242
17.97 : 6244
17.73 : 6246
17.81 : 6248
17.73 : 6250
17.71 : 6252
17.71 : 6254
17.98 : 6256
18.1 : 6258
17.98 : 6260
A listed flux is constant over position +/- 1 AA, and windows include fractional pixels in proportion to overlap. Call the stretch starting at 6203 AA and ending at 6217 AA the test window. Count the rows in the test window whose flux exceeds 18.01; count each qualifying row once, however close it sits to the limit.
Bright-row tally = 4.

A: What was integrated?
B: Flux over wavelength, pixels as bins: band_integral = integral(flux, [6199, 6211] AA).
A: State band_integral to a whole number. 217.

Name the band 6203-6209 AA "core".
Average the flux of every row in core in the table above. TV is 17.9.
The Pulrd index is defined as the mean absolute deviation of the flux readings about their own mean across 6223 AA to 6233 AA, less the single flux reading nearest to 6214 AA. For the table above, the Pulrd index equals -17.5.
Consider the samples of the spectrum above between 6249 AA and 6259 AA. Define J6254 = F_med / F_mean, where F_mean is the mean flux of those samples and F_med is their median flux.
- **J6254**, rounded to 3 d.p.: 0.993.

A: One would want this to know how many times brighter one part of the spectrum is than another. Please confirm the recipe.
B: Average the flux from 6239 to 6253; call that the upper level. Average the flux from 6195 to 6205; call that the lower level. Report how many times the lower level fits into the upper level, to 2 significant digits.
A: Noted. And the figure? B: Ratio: 0.98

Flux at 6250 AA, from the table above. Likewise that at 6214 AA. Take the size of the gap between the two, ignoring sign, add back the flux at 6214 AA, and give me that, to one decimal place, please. 17.7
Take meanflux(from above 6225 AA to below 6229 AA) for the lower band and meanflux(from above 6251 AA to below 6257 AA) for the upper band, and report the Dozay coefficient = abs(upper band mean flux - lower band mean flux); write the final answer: 0.1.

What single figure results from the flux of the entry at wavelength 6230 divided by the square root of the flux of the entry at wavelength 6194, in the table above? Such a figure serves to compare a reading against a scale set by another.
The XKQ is 4.06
